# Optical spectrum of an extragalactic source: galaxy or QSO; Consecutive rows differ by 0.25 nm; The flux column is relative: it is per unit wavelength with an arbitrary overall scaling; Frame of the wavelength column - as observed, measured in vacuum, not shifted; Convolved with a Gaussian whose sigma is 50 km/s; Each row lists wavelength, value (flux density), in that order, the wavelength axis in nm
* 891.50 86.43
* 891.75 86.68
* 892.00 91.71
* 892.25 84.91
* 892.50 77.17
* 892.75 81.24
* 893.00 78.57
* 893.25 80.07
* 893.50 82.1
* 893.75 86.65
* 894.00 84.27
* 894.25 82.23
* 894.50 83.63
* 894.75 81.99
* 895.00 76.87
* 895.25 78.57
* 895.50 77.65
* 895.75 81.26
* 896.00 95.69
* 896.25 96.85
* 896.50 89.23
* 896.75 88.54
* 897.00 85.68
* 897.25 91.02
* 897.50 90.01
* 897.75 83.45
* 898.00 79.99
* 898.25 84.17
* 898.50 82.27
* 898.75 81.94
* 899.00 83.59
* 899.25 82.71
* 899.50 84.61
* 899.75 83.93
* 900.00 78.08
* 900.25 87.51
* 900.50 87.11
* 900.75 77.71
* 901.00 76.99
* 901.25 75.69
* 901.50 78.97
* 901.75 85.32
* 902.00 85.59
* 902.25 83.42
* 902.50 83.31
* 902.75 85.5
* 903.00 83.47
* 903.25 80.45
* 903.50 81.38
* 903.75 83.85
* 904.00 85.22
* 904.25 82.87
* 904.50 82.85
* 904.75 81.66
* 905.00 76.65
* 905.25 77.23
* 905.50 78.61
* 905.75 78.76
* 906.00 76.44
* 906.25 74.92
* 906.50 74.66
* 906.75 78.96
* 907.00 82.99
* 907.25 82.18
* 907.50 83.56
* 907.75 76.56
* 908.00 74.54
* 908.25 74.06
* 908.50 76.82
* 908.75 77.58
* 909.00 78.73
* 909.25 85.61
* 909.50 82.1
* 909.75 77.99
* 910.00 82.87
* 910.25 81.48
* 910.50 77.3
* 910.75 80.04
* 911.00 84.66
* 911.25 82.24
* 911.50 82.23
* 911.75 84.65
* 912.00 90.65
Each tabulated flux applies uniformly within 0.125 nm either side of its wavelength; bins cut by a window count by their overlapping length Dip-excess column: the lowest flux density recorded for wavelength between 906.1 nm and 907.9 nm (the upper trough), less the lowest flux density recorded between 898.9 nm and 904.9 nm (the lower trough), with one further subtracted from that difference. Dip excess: -2.0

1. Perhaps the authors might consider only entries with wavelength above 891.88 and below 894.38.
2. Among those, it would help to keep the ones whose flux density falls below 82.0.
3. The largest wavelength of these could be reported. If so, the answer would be 893.25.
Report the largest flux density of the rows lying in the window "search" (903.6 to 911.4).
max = 85.61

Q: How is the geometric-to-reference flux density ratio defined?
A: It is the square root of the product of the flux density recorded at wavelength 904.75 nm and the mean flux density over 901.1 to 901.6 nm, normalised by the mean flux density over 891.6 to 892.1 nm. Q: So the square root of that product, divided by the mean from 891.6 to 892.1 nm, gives 0.89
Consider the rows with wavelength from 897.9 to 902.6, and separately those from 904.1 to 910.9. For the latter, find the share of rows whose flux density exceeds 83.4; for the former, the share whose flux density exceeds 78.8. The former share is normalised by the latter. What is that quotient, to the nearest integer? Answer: 11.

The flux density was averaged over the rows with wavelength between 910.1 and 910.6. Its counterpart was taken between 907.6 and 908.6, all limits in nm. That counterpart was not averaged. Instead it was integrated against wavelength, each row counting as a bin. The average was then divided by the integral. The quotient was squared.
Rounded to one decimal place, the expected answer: 1.1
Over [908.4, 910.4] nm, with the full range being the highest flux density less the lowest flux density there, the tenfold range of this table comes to 88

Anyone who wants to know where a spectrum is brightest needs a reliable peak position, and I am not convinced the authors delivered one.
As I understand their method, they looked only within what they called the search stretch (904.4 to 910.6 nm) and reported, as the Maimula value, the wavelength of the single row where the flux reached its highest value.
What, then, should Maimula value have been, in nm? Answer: 909.25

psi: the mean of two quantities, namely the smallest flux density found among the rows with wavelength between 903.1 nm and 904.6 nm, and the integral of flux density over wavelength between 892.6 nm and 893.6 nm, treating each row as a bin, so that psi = 80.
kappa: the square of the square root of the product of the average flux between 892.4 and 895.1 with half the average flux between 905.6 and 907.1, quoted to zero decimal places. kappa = 3164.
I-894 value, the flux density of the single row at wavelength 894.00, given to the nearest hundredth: 84.27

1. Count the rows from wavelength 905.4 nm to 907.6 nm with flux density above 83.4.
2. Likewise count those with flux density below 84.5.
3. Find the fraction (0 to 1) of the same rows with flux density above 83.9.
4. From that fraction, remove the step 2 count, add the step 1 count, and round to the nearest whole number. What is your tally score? -8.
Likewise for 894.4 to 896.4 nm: -3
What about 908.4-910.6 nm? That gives -7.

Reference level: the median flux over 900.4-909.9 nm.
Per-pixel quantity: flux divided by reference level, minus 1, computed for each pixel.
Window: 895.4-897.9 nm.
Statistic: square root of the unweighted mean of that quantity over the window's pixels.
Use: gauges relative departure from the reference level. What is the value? 0.32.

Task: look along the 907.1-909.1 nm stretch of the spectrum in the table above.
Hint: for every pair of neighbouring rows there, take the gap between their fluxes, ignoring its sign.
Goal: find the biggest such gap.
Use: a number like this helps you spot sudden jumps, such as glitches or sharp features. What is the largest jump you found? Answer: 7.0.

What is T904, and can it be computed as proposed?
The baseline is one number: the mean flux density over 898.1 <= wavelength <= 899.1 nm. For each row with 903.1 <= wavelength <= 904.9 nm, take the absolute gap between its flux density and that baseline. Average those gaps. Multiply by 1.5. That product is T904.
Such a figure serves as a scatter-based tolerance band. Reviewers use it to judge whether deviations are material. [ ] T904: 1.9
